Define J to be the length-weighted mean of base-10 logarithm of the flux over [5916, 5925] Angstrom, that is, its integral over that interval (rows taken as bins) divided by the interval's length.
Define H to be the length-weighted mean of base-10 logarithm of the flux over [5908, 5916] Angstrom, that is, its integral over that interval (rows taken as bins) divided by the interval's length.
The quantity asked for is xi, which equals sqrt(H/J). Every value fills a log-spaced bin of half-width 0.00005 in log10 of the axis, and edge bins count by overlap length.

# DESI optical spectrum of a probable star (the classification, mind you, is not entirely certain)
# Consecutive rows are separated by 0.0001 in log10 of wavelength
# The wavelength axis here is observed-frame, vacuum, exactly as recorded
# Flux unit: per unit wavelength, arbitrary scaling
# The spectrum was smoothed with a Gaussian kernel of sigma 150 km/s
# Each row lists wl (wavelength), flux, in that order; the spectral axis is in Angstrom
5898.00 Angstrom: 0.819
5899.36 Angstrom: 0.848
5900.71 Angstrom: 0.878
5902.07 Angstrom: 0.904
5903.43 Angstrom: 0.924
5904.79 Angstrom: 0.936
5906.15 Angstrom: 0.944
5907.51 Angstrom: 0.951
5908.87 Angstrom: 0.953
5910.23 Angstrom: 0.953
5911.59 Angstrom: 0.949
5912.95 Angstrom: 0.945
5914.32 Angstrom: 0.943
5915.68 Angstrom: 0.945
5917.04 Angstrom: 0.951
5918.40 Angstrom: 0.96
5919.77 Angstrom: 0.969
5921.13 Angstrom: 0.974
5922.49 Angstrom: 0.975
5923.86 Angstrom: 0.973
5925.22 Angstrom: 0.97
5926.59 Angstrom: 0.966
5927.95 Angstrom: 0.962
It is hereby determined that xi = 1.2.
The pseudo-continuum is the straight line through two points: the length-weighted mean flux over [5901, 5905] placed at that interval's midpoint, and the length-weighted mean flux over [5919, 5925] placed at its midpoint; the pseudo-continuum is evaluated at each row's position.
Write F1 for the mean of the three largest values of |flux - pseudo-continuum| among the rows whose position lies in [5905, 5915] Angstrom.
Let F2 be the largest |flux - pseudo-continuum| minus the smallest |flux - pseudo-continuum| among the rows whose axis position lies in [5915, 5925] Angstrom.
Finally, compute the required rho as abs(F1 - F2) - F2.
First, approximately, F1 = 0.021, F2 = 0.007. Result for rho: 0.007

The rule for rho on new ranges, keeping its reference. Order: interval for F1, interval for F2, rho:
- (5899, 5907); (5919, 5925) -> 0.029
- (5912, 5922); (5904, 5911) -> -0.007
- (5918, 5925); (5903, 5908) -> -0.004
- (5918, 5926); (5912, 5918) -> -0.007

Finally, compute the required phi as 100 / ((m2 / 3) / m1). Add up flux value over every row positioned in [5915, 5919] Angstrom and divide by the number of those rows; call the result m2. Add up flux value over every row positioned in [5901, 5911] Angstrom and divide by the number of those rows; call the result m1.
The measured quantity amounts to 296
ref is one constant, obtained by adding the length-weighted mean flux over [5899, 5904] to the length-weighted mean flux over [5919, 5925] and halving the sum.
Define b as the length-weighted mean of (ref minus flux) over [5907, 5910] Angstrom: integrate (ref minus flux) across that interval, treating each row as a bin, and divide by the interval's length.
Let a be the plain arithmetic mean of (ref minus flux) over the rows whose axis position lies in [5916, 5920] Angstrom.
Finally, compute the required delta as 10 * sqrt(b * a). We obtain 0.24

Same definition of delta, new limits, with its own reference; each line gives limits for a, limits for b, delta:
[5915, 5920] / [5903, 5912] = 0.18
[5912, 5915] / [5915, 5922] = 0.19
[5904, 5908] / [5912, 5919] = 0.14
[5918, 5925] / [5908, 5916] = 0.25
